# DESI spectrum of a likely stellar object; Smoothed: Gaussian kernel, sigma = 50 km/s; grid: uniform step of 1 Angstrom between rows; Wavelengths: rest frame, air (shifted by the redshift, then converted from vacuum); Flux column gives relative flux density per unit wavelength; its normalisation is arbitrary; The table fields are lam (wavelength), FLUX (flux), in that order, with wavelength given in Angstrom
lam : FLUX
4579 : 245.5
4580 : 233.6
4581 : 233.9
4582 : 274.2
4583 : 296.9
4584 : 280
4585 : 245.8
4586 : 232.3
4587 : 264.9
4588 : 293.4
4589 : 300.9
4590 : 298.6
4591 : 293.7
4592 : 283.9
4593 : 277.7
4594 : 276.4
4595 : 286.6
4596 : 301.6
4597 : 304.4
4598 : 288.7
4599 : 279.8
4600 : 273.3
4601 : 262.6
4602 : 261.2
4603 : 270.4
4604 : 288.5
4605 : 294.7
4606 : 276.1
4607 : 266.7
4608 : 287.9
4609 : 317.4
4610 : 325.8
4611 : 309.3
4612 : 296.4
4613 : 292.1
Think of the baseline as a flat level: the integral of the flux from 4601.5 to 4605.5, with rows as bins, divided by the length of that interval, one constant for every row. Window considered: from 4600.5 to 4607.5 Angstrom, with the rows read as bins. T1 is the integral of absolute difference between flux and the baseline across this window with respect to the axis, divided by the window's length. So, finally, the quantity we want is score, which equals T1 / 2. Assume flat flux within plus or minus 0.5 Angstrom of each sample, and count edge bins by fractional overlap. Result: 6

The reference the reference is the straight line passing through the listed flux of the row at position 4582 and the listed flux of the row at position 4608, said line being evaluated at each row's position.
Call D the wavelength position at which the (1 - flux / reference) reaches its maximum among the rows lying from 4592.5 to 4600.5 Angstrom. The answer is 4600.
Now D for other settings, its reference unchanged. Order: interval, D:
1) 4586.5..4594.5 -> 4587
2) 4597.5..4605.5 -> 4602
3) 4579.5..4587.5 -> 4586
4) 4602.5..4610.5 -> 4607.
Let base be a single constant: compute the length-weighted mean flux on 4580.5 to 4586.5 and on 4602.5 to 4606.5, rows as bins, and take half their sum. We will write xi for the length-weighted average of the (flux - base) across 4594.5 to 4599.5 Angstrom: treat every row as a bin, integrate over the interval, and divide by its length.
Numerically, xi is 21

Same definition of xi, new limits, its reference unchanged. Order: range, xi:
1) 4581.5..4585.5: 3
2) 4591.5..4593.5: 9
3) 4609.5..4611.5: 46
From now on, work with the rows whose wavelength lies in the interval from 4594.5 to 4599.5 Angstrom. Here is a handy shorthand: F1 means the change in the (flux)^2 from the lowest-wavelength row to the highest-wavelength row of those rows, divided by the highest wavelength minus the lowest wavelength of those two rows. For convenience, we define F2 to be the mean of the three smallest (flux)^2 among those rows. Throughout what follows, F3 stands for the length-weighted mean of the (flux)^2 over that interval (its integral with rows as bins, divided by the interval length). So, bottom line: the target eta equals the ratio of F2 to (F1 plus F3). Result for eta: 0.961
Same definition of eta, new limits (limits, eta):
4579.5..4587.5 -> 0.787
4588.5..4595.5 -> 0.954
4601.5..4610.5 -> 0.806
